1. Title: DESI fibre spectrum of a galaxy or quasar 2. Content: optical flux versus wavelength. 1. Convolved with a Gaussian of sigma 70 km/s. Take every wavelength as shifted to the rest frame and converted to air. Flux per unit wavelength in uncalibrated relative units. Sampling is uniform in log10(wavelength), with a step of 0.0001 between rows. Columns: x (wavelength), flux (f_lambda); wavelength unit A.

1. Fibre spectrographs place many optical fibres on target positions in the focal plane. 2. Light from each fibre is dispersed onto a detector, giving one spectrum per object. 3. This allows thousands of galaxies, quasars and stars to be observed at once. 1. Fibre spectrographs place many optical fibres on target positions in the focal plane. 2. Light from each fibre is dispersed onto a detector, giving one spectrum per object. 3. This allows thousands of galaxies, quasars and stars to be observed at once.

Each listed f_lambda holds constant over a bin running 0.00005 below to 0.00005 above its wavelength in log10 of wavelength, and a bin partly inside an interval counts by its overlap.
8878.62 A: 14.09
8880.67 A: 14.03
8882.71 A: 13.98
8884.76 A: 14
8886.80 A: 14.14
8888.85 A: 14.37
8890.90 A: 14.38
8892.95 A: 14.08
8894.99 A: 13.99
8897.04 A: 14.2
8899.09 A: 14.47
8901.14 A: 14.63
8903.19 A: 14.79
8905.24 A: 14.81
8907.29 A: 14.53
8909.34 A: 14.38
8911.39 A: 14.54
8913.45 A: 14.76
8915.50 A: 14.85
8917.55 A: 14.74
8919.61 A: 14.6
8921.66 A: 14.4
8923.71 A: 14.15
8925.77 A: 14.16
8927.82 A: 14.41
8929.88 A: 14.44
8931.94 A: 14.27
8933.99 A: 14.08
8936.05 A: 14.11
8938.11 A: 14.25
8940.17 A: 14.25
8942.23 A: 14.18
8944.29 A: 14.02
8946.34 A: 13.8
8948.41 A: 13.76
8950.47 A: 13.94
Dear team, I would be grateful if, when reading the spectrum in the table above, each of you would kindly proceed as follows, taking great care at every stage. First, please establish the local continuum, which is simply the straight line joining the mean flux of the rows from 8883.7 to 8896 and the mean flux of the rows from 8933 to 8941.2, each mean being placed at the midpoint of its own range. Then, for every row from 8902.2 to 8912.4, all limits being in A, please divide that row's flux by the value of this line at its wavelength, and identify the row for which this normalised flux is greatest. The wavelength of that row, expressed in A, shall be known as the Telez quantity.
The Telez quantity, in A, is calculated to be 8905.24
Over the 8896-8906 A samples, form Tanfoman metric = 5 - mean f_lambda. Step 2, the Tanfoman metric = -9.6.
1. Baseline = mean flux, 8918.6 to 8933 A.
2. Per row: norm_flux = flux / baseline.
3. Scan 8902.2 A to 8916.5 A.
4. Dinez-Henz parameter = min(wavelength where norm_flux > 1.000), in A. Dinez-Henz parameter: 8903.19 A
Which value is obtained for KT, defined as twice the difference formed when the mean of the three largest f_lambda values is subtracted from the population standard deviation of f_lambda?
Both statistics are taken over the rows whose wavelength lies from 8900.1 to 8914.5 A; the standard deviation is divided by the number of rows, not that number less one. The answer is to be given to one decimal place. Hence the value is -29.3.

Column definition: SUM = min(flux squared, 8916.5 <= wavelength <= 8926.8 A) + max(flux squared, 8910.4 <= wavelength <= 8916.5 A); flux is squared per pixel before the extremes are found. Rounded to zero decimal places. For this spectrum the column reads 421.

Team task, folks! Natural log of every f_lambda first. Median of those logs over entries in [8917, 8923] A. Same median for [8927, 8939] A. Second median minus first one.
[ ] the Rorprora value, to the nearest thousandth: -0.024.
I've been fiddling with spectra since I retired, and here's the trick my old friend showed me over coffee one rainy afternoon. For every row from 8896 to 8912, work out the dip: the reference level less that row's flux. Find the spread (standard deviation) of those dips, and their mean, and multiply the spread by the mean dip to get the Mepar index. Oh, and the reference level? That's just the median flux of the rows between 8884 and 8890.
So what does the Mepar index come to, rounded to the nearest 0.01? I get -0.08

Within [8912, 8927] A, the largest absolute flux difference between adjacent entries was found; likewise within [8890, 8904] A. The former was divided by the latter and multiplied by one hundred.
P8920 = 83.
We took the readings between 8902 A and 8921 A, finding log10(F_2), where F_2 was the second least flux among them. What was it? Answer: 1.162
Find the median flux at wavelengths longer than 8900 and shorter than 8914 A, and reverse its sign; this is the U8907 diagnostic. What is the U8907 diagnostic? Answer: -14.6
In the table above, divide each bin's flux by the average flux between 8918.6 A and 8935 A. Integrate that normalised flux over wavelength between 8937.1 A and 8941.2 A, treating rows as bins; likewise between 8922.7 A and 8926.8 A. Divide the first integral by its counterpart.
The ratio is 1.01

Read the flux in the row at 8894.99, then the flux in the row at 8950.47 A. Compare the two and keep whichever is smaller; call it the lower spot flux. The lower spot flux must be 13.9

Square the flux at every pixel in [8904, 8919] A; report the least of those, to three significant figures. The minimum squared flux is 207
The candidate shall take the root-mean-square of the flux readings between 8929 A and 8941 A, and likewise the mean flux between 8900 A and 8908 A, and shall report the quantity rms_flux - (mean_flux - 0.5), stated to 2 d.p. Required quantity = 0.04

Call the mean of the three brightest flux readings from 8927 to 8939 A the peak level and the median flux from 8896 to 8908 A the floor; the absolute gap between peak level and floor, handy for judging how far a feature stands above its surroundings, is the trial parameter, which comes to 0.21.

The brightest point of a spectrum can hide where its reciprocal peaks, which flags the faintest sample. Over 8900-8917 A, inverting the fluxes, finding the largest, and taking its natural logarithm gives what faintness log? -2.67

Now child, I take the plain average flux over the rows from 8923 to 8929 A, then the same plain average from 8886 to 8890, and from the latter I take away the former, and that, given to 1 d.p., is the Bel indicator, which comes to 0.0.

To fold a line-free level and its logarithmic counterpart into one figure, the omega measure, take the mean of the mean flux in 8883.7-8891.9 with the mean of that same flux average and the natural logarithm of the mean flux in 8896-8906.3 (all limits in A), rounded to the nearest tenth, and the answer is 11.3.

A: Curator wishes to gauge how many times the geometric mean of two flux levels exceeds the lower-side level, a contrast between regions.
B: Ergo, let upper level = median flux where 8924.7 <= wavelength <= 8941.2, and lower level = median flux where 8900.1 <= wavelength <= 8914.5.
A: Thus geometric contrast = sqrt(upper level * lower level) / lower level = 0.987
